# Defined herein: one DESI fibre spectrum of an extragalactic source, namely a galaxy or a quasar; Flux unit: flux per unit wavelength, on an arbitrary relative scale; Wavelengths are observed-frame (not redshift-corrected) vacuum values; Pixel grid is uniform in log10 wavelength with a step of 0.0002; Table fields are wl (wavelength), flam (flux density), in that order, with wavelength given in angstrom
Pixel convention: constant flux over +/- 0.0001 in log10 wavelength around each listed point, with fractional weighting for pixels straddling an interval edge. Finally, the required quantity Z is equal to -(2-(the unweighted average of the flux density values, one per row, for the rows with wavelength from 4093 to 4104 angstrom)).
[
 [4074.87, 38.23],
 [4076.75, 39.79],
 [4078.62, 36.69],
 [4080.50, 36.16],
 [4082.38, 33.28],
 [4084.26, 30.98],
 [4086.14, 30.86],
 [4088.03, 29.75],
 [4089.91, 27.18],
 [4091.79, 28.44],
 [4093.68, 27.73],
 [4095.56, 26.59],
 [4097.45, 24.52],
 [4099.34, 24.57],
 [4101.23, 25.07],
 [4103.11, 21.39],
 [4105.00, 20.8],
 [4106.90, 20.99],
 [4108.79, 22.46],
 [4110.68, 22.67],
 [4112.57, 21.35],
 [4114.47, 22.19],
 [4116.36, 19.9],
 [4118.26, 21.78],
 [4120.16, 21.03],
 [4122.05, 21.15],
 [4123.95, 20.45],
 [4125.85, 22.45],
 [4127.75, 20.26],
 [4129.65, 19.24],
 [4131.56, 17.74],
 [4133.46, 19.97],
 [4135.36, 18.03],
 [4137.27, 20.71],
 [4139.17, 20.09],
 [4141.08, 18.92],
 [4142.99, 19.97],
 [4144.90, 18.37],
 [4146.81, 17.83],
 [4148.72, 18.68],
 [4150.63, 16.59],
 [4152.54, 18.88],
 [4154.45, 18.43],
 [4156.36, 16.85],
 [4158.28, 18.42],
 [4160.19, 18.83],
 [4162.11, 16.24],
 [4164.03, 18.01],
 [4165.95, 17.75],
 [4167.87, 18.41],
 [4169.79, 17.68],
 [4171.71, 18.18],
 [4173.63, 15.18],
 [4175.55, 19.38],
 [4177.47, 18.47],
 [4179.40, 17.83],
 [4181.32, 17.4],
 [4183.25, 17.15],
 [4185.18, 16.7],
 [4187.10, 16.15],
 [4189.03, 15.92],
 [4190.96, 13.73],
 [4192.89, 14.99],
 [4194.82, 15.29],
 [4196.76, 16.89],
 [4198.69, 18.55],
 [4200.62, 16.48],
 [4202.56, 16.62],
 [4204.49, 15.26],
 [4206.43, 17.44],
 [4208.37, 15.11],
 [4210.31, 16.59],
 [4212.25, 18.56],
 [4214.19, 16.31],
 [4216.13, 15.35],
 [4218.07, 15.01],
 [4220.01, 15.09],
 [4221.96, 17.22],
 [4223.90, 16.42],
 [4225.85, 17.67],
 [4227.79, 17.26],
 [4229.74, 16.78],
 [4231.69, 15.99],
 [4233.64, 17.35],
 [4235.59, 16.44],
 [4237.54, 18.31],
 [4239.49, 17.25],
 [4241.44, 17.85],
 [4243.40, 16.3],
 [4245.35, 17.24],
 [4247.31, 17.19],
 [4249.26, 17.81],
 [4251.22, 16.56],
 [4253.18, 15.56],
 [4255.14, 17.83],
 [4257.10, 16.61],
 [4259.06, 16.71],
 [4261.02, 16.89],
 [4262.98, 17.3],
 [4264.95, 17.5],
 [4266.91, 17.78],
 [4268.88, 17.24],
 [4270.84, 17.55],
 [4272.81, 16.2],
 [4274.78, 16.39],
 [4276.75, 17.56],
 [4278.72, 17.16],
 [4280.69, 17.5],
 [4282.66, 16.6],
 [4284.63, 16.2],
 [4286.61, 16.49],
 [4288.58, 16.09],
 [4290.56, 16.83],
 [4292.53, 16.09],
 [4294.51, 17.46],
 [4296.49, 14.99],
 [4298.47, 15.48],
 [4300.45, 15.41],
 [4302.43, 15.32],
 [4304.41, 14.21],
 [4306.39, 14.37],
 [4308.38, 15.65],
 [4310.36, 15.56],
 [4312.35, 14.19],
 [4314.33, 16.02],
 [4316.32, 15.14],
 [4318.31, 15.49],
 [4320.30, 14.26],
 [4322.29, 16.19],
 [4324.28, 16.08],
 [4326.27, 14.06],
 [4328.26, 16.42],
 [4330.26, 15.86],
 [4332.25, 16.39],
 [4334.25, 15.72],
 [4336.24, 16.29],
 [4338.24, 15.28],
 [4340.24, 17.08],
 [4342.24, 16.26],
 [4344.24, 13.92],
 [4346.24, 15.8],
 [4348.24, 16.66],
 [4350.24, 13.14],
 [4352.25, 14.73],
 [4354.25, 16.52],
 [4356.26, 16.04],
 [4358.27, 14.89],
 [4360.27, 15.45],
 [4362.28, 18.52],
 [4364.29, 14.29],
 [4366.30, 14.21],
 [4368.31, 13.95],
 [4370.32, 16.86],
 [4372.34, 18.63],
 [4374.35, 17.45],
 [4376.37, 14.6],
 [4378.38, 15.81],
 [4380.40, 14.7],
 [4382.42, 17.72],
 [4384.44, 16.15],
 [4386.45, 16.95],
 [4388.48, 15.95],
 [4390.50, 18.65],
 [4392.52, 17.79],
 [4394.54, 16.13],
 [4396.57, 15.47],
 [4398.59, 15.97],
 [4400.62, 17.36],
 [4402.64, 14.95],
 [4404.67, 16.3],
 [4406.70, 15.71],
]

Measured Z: 23.0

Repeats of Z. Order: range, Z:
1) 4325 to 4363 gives 13.7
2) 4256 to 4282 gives 15.1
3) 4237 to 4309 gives 14.6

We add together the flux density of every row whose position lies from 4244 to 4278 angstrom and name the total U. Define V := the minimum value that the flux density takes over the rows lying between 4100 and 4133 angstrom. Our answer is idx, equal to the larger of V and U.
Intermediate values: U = 290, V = 17.74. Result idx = 290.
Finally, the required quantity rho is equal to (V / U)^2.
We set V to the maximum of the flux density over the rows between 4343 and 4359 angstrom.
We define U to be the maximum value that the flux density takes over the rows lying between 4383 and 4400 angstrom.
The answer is 0.80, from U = 18.65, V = 16.66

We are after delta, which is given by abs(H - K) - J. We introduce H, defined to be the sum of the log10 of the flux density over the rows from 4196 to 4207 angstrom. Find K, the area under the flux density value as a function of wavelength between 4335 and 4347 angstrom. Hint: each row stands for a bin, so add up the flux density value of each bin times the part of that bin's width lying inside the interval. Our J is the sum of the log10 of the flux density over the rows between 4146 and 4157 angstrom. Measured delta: 174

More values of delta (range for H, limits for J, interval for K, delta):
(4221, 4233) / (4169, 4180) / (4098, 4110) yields 257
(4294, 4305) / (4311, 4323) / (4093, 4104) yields 260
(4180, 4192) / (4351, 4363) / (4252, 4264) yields 187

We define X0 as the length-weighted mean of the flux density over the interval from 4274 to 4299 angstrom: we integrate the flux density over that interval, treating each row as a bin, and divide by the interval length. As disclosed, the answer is 16.5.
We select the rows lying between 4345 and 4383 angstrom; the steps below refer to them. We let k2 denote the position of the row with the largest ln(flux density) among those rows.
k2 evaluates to 4372.34 angstrom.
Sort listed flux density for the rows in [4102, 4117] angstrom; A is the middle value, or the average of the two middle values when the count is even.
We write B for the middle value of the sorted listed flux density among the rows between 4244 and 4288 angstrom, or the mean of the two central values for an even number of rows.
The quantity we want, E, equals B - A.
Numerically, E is -4.2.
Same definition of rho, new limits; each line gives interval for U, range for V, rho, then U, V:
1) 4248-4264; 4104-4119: 1.62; 17.83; 22.67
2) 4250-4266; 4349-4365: 1.08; 17.83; 18.52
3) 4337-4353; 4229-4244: 1.15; 17.08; 18.31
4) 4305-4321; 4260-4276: 1.23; 16.02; 17.78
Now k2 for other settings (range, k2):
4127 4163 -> 4137.27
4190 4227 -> 4212.25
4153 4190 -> 4175.55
